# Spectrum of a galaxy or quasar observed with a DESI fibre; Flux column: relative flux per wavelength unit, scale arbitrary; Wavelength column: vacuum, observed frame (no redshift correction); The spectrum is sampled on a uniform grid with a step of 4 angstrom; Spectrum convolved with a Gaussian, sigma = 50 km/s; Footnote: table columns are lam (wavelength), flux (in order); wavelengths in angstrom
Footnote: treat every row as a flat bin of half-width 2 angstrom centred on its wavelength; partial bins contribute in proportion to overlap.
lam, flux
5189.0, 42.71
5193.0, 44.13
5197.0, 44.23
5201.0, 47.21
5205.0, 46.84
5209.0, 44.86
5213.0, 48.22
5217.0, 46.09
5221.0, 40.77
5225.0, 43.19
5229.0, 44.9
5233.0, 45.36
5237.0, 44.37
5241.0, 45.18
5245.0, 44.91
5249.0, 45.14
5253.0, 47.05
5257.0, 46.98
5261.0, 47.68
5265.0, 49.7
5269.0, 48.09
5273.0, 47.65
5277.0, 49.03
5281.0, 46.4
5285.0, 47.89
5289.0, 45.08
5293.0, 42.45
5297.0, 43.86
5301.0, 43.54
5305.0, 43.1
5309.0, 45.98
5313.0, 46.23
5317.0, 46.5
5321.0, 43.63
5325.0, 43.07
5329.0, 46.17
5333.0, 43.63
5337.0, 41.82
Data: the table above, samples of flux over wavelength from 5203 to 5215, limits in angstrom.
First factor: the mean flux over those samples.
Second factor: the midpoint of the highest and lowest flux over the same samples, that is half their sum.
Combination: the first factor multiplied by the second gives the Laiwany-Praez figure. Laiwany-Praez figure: 2171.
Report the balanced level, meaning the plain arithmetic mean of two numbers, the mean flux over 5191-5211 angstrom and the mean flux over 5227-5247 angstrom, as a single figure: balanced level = 45.2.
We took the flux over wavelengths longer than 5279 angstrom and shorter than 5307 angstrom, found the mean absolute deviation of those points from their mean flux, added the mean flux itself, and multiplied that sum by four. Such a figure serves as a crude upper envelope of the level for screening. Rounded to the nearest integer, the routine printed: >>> 185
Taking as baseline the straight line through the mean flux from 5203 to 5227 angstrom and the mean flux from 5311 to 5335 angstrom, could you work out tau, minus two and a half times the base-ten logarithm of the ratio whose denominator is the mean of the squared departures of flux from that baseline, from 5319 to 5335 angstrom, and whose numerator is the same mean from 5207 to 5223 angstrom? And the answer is -1.4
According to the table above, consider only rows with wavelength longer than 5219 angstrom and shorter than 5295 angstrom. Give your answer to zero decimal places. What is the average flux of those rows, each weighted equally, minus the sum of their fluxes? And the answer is -826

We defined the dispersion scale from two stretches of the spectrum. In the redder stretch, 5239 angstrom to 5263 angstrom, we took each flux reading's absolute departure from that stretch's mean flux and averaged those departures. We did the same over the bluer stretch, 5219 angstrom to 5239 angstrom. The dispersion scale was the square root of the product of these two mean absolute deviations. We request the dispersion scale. 1.23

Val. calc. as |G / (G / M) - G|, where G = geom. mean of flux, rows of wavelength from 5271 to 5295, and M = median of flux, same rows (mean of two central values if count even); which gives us 0.7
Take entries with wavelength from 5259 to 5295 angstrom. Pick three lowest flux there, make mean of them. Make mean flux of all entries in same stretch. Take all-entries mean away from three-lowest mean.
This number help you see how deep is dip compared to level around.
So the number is -2.5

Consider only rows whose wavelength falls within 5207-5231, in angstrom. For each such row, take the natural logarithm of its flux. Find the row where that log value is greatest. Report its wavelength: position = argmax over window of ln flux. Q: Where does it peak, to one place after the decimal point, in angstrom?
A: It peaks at 5213.0 angstrom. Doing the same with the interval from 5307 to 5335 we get 5317.0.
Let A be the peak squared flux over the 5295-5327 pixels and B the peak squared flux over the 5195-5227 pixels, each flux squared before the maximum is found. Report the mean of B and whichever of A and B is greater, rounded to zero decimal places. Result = 2325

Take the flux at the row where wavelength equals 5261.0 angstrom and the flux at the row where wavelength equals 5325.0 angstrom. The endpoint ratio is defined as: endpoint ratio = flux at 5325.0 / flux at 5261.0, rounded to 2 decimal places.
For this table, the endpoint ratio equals 0.90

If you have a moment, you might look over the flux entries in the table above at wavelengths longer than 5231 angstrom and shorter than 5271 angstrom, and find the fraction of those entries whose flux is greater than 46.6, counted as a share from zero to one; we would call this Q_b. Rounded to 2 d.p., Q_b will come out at 0.50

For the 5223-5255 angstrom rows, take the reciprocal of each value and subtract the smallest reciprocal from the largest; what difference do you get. 0.0019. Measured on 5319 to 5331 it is 0.0016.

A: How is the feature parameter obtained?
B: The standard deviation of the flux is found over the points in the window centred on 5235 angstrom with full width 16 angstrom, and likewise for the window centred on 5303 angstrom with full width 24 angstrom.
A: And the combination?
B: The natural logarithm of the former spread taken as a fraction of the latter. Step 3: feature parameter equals -1.3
